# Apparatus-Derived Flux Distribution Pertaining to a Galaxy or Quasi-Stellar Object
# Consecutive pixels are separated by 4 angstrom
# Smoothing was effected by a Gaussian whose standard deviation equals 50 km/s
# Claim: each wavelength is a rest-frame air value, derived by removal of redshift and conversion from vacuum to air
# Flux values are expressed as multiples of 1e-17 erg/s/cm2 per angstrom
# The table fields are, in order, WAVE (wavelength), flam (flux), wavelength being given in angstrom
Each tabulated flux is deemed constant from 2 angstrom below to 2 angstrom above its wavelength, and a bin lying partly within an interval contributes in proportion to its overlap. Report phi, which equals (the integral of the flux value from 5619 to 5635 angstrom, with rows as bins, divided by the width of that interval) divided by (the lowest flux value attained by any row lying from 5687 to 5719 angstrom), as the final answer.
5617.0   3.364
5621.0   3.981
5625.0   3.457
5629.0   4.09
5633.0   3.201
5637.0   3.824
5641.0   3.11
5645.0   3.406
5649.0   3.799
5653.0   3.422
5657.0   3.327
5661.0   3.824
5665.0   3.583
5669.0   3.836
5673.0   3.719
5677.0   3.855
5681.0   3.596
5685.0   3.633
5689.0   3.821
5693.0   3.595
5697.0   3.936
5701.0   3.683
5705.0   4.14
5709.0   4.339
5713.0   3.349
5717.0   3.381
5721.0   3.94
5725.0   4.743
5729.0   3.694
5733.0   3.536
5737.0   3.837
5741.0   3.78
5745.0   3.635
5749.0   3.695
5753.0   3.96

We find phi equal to 1.10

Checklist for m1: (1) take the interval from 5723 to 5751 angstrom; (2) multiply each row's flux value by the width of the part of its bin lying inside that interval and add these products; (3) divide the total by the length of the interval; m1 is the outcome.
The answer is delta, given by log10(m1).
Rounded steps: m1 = 3.85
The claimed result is 0.585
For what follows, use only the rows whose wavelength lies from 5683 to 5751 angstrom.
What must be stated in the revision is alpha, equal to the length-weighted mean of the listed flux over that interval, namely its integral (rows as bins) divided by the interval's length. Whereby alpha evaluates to 3.81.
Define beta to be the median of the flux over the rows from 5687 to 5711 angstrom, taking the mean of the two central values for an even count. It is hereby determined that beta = 3.88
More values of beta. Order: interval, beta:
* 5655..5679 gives 3.77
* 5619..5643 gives 3.64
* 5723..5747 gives 3.74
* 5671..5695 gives 3.68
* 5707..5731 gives 3.82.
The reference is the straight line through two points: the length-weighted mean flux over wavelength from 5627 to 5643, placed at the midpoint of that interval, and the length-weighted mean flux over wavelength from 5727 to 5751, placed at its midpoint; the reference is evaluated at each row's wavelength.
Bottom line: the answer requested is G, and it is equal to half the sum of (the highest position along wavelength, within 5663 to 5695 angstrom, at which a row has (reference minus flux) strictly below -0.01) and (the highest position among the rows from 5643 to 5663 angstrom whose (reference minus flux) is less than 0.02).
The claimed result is 5675 angstrom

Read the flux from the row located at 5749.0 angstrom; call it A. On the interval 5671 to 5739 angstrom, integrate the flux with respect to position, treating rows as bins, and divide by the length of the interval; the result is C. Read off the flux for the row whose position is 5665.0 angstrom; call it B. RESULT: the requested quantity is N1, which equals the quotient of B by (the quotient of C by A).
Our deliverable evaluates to 3.5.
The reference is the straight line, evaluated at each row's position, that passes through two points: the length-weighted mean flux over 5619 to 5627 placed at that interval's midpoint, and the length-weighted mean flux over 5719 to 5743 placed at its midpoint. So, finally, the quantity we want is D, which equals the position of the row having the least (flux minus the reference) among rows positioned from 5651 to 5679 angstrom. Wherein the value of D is 5657.0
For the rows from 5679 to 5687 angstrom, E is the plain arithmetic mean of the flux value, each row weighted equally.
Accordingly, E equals 3.61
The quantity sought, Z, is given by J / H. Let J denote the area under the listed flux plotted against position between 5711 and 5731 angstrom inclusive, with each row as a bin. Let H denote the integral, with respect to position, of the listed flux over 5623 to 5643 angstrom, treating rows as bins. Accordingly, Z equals 1.081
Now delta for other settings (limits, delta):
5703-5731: 0.596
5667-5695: 0.571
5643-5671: 0.556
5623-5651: 0.551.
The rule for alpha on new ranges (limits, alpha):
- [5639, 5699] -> 3.63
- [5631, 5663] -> 3.49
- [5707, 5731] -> 3.91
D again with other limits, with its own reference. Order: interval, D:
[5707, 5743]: 5713.0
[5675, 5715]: 5713.0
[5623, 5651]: 5641.0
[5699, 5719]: 5713.0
